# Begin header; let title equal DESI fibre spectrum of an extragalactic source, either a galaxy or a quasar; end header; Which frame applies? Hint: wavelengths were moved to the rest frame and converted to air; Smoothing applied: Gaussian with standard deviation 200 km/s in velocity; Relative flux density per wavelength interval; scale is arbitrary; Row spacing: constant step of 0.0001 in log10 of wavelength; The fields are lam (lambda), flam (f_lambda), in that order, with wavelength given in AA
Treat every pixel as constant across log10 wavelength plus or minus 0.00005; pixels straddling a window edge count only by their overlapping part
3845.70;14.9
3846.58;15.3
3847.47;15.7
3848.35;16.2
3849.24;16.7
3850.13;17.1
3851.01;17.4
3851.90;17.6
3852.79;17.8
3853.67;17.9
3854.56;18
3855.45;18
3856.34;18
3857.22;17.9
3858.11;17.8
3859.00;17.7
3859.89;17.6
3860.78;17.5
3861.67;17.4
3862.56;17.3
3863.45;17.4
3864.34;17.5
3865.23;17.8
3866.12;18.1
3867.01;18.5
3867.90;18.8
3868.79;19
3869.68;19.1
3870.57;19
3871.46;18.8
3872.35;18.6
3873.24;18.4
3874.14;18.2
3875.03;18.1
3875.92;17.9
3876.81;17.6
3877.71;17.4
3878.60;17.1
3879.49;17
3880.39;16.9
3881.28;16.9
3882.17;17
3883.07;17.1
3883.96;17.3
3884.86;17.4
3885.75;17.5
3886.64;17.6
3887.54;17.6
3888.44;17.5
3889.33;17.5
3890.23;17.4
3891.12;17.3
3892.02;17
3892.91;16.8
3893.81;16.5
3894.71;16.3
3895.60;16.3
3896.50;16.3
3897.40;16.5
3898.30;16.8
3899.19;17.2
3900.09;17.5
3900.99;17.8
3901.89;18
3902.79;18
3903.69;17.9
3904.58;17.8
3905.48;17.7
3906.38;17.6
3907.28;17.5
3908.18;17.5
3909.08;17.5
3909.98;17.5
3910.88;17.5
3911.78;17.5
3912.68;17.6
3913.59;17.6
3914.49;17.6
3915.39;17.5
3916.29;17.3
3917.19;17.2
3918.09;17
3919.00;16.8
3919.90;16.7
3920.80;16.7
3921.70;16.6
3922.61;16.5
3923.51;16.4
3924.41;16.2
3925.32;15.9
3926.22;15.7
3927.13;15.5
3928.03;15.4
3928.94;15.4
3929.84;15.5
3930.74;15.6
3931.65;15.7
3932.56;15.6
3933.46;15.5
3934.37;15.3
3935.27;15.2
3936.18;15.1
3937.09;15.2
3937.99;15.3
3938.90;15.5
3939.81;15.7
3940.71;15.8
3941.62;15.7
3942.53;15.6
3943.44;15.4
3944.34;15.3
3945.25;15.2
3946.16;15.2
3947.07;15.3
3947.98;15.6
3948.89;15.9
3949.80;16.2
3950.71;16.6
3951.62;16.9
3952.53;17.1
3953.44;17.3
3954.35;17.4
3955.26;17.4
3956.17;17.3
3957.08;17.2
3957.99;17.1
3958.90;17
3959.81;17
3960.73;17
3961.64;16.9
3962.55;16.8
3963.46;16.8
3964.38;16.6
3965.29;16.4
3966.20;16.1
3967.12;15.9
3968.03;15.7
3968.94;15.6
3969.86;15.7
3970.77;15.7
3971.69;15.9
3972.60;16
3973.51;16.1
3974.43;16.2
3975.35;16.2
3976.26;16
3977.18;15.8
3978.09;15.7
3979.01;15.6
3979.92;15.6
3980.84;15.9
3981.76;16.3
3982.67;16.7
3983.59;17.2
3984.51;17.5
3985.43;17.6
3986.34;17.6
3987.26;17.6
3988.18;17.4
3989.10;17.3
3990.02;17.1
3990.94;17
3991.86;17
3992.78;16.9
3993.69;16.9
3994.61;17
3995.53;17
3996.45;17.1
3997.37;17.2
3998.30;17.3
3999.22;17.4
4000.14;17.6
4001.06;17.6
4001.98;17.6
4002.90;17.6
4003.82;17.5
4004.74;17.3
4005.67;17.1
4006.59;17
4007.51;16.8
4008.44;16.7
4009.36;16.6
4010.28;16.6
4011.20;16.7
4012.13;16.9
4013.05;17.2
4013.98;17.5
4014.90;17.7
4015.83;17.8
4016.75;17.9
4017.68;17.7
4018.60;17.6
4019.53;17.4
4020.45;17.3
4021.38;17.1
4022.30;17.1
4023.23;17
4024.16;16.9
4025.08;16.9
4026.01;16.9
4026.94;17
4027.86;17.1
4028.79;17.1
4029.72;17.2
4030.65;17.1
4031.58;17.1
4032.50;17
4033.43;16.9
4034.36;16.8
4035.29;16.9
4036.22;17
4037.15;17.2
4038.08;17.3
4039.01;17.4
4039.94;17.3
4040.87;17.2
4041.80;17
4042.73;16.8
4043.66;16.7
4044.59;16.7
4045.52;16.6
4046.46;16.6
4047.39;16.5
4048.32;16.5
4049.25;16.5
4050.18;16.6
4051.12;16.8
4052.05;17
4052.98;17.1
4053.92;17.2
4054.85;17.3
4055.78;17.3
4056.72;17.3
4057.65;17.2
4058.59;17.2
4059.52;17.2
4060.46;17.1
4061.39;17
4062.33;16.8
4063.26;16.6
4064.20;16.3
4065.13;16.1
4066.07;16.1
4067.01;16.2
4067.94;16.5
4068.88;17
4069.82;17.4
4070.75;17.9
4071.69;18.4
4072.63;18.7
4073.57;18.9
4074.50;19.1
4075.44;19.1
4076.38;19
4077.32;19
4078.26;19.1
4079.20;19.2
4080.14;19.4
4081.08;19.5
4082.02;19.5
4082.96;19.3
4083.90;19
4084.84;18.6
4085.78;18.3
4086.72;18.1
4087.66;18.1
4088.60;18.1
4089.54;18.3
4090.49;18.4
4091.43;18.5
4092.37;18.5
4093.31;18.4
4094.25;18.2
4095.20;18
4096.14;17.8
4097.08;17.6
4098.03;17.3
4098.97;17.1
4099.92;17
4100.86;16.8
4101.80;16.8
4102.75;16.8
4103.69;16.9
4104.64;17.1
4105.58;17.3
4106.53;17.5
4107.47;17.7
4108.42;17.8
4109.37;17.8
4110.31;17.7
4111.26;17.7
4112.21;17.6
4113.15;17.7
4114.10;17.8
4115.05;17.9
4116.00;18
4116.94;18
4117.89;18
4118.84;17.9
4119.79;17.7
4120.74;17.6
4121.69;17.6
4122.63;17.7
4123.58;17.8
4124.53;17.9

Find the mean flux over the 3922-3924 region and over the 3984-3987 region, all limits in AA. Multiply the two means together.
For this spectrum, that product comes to 289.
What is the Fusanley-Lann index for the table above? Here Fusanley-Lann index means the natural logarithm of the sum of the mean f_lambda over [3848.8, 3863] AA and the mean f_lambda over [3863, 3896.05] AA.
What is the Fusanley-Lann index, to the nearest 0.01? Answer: 3.56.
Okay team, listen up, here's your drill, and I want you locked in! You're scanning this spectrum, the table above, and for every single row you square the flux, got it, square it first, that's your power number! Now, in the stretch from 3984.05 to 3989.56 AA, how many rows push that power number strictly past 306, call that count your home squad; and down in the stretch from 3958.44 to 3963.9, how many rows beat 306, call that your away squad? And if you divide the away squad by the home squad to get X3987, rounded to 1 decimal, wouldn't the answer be 0.0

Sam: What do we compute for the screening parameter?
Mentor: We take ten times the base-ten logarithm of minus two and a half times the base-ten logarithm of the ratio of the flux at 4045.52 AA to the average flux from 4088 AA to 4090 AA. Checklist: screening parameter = -10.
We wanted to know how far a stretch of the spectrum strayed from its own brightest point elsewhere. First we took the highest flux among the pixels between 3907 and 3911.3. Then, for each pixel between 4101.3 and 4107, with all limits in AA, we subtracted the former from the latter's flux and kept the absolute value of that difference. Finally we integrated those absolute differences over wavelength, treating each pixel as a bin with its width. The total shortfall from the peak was 2.5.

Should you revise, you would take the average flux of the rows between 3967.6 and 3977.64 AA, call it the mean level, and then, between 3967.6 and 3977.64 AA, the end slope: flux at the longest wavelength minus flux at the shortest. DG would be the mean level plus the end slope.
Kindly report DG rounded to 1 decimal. 16.0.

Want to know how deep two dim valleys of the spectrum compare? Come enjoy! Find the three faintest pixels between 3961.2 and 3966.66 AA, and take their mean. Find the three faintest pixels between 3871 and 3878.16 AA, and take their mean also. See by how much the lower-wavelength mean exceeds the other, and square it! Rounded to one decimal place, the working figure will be 1.6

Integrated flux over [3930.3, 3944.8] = 224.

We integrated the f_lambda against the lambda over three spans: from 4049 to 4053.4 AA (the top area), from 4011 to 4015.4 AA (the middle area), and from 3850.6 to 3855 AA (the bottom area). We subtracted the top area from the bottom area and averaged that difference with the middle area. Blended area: 39.9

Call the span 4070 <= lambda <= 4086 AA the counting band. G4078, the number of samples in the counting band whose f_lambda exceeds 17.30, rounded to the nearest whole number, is 17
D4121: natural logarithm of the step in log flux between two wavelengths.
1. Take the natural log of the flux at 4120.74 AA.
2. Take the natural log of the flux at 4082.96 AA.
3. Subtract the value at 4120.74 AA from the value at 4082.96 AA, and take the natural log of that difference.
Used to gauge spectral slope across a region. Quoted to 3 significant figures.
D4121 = -2.38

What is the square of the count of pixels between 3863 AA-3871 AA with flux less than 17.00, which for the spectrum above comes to 0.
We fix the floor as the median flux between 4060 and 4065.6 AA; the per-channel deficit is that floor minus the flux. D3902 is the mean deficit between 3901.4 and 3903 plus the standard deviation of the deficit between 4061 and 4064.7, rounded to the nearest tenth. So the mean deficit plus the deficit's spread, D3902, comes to -1.0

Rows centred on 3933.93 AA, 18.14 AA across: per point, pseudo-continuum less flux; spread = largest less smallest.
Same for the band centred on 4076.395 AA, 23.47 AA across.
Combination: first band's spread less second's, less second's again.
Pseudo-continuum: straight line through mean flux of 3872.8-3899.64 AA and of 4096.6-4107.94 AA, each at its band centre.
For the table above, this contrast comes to -6.0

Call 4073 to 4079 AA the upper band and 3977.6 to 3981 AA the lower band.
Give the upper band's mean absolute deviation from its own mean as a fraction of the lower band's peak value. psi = 0.0042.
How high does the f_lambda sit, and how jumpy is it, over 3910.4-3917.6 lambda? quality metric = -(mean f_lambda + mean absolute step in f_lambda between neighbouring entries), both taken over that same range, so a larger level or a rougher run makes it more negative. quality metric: -17.5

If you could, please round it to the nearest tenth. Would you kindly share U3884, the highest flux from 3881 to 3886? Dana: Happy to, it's 17.5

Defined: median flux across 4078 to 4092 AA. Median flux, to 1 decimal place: 18.6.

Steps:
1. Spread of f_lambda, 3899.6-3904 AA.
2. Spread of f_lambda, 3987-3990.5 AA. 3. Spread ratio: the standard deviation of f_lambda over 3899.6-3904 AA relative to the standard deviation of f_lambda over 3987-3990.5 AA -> 1.0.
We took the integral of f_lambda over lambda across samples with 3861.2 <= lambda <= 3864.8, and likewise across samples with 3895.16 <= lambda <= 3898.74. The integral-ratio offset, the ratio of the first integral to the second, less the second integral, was -58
